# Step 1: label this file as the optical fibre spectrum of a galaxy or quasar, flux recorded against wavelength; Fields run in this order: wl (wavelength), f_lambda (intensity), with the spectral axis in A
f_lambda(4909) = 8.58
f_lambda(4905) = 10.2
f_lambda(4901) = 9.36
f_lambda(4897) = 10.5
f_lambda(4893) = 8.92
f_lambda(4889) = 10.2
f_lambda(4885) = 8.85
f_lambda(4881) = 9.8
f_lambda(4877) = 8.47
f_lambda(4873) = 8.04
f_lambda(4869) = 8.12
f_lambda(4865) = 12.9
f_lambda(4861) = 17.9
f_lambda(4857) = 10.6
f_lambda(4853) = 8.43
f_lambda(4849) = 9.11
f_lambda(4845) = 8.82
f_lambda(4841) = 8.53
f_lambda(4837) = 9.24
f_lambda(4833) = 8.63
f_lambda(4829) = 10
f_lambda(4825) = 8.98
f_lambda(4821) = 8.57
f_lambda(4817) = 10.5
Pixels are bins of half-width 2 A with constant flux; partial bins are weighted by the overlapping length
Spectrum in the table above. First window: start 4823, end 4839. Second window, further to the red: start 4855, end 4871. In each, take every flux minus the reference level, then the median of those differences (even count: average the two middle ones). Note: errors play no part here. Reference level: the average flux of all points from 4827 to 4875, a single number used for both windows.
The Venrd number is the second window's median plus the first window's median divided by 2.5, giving 1.4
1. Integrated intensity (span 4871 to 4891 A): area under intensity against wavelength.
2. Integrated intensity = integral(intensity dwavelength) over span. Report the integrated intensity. 181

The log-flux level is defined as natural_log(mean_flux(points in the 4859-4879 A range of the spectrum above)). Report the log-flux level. 2.41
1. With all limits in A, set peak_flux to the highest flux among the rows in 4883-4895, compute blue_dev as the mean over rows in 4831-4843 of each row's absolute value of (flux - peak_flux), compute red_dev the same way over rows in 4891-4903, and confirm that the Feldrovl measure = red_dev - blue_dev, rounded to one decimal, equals -0.6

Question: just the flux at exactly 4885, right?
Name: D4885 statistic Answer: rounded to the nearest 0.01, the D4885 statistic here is 8.85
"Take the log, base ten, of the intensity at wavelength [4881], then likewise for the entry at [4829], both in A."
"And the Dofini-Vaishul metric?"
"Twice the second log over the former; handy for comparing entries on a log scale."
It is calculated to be 2.02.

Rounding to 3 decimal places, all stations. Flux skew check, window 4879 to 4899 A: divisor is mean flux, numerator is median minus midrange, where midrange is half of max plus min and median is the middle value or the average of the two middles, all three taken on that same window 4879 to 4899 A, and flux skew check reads 0.013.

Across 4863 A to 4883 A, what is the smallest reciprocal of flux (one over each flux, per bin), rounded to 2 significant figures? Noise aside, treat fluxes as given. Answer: 0.078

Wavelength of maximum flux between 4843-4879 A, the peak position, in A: 4861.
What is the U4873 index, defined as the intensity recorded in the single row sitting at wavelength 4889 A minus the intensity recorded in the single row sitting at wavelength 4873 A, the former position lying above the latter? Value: 2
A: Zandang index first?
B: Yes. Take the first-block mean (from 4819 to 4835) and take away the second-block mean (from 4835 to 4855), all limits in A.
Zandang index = 0.22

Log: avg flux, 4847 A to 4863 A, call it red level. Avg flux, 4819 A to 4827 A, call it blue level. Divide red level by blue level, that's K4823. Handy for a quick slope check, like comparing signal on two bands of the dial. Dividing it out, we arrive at 1.3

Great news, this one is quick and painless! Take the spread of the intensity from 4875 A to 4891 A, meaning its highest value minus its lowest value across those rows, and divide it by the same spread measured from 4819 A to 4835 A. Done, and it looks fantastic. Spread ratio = 1.2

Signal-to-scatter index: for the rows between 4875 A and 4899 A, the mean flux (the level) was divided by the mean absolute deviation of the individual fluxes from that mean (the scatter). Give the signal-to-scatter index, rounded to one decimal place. 13.3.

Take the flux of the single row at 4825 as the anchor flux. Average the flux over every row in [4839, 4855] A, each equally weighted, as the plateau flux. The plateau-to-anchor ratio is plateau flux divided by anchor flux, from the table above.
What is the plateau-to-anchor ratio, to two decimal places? 0.97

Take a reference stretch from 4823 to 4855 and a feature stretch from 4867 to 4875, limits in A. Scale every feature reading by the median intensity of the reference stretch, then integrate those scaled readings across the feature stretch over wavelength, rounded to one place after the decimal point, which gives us 7.3 A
